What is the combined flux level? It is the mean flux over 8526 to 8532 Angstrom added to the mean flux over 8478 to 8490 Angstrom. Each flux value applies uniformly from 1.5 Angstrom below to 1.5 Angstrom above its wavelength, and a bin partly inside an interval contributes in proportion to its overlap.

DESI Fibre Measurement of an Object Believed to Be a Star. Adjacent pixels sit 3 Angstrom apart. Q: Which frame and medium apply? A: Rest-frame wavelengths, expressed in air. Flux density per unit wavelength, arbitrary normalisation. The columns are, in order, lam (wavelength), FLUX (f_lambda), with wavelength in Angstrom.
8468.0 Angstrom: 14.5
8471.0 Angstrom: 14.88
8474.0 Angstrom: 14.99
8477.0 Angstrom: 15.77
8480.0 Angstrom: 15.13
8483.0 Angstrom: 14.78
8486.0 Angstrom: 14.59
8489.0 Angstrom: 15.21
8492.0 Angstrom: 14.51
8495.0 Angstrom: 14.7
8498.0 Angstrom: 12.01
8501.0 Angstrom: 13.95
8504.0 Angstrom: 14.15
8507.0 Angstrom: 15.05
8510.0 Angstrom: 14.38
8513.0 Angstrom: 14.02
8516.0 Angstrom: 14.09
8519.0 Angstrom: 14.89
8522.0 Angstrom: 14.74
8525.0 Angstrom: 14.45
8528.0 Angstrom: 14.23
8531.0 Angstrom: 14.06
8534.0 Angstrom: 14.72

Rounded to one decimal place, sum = 29.1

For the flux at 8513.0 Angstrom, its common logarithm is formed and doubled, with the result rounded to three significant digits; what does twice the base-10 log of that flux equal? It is 2.29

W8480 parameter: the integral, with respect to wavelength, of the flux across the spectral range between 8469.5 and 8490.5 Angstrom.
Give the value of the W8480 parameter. 316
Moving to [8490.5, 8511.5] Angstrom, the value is 296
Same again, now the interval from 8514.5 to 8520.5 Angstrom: 87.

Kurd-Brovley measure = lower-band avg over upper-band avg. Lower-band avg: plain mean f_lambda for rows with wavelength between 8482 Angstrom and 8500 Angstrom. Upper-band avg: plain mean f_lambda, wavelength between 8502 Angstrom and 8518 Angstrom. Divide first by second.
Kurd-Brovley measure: 1.00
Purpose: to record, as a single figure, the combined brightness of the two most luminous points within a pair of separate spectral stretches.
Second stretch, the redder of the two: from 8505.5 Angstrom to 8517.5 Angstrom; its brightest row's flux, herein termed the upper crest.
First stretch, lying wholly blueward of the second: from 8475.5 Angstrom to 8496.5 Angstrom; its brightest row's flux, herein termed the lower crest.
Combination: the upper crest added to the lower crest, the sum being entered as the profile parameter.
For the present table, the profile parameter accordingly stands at 30.8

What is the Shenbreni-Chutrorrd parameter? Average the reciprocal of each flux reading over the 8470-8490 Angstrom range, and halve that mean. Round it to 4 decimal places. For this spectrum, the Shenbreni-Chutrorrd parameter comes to 0.0332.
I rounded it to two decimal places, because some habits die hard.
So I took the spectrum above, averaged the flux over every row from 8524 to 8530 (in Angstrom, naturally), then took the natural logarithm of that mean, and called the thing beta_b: 2.66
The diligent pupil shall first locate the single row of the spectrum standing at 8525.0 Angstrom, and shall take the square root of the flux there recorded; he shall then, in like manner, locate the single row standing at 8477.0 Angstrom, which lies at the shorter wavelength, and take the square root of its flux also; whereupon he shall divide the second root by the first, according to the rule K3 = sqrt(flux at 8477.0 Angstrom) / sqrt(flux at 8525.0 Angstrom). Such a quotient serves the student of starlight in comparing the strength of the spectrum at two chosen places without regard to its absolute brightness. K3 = 1.045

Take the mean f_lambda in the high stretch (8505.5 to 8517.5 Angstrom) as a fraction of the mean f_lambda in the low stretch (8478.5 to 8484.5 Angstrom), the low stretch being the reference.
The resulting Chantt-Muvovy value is 0.962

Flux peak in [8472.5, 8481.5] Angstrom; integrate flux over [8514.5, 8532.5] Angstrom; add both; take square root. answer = 16.6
